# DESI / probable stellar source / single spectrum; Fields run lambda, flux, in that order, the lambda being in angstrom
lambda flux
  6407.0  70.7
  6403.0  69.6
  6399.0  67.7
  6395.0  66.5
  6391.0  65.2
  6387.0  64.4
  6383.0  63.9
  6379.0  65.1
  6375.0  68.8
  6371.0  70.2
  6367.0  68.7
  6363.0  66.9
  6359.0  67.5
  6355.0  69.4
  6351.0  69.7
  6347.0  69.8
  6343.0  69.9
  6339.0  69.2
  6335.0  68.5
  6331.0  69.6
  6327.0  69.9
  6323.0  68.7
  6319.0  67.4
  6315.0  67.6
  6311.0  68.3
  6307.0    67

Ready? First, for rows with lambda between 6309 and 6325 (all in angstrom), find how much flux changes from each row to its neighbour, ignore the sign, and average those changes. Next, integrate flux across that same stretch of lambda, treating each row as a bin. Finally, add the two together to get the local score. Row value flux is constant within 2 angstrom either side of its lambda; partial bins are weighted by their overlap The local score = 1089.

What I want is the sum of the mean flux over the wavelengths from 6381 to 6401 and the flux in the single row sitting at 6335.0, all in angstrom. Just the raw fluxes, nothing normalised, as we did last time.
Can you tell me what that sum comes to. 134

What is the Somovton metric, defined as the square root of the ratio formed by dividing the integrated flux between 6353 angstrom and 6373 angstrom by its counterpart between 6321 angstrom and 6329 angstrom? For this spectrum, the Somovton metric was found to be 1.6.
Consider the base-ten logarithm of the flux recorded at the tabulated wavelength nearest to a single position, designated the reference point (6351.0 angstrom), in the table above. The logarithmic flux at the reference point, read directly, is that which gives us 1.843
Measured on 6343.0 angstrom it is 1.844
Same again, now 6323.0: 1.837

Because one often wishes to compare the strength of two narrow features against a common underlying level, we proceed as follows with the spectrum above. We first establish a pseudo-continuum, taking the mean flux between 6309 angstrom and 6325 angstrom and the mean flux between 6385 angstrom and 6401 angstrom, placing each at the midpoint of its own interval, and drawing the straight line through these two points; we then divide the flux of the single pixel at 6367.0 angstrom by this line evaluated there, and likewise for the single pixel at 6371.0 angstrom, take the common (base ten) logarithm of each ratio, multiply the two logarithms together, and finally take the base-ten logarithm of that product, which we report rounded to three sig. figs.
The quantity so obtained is -3.52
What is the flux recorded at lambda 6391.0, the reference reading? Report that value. 65.2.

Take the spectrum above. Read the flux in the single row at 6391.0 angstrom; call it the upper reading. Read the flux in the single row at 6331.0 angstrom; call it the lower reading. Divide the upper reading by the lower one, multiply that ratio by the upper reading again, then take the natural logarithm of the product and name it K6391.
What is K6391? 4.11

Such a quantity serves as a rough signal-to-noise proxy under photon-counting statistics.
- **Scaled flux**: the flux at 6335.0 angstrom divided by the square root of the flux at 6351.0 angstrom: 8.20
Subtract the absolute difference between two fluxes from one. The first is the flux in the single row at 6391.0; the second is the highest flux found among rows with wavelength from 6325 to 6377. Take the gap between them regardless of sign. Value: -4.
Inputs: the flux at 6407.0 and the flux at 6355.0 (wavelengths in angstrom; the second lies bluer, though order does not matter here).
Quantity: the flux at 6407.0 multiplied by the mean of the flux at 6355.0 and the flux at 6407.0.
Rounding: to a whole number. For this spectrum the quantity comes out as 4953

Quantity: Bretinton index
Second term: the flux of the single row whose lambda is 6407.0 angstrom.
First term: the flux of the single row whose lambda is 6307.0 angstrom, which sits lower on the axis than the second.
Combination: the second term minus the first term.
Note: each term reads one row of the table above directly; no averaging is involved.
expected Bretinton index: 3.7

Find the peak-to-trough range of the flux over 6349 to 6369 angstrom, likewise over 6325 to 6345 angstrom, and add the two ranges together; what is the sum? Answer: 4.20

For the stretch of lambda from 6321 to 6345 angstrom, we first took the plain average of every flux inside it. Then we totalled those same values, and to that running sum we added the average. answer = 485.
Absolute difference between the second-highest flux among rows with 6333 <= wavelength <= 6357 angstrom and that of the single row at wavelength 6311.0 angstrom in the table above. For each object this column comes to 1.5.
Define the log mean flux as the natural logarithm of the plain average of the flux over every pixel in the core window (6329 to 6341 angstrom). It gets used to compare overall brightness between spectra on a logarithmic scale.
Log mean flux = 4.24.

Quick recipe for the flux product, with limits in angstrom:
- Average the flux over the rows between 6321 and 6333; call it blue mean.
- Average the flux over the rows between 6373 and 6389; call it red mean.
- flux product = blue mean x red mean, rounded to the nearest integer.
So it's 4549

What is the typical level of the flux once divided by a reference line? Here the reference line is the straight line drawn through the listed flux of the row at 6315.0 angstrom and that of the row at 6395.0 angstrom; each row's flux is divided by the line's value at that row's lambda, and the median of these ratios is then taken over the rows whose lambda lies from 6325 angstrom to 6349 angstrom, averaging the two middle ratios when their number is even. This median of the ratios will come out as 1.03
